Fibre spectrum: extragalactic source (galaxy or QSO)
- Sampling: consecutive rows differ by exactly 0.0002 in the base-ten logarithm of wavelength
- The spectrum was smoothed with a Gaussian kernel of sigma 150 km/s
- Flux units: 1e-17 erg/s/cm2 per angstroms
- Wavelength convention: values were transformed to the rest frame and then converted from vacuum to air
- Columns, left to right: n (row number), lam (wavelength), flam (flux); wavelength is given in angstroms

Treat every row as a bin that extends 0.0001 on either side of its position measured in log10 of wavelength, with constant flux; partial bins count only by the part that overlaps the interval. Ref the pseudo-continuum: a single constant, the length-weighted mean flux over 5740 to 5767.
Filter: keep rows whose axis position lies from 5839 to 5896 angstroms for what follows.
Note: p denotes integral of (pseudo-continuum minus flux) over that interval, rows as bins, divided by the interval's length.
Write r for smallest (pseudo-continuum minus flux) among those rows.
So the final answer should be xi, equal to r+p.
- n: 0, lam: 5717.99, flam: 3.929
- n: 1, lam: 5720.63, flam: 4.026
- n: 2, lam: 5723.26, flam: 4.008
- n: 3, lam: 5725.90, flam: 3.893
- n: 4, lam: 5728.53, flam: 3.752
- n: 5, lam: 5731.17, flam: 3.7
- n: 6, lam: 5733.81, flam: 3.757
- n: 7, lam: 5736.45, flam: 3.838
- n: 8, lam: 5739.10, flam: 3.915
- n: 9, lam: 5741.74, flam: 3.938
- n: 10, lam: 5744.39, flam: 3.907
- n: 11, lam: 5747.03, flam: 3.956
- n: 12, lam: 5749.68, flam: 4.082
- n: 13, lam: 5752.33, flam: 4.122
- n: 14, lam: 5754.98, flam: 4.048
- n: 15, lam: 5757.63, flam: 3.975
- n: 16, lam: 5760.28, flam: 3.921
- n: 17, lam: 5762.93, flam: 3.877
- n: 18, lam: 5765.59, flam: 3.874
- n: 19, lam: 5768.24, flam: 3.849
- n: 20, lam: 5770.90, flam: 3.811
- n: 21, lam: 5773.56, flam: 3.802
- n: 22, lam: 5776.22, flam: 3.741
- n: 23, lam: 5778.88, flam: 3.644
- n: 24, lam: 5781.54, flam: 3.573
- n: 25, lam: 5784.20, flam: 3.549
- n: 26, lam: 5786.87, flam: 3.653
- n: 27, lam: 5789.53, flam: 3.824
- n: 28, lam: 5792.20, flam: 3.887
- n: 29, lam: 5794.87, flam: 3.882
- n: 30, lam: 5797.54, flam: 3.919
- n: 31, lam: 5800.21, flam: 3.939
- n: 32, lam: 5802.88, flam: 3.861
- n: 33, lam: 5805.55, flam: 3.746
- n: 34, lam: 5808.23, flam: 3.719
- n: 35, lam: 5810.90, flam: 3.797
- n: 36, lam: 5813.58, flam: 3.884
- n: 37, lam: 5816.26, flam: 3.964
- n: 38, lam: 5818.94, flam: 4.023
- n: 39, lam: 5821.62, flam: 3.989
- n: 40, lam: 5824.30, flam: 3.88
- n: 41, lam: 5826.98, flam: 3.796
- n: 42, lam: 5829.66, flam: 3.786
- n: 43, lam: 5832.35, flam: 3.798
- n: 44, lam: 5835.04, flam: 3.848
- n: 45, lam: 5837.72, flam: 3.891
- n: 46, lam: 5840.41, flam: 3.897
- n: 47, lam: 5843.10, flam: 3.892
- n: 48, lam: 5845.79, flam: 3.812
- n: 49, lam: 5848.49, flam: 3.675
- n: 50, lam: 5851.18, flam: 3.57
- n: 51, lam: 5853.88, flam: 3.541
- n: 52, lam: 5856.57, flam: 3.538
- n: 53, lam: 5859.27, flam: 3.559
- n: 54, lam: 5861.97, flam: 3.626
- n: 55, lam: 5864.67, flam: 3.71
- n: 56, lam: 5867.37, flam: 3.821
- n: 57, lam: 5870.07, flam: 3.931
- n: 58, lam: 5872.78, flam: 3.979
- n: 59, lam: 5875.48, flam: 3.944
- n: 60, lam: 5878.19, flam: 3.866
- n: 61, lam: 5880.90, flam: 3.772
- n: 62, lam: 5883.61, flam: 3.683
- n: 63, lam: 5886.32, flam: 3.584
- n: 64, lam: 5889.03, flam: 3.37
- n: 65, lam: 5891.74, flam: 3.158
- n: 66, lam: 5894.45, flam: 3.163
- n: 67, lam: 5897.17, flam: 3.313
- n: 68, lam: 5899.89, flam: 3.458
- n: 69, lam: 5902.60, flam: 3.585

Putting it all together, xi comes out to 0.3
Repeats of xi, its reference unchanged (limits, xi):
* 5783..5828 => 0.1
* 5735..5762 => -0.2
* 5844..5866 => 0.5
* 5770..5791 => 0.4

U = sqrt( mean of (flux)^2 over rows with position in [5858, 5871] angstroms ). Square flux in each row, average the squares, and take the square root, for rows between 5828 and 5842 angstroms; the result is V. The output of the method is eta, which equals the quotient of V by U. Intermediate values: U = 3.73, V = 3.84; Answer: 1.03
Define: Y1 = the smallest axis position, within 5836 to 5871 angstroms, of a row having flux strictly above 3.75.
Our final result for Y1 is 5837.72 angstroms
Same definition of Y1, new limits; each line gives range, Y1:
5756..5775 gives 5757.63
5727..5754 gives 5728.53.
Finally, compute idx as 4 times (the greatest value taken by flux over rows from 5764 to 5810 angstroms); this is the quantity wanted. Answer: 15.8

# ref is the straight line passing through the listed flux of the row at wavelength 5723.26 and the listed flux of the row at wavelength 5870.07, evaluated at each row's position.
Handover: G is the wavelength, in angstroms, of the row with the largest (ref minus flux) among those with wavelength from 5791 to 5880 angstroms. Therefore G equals 5856.57 angstroms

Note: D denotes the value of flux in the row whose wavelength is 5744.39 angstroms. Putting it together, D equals 3.907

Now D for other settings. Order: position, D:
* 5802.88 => 3.861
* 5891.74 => 3.158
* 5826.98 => 3.796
